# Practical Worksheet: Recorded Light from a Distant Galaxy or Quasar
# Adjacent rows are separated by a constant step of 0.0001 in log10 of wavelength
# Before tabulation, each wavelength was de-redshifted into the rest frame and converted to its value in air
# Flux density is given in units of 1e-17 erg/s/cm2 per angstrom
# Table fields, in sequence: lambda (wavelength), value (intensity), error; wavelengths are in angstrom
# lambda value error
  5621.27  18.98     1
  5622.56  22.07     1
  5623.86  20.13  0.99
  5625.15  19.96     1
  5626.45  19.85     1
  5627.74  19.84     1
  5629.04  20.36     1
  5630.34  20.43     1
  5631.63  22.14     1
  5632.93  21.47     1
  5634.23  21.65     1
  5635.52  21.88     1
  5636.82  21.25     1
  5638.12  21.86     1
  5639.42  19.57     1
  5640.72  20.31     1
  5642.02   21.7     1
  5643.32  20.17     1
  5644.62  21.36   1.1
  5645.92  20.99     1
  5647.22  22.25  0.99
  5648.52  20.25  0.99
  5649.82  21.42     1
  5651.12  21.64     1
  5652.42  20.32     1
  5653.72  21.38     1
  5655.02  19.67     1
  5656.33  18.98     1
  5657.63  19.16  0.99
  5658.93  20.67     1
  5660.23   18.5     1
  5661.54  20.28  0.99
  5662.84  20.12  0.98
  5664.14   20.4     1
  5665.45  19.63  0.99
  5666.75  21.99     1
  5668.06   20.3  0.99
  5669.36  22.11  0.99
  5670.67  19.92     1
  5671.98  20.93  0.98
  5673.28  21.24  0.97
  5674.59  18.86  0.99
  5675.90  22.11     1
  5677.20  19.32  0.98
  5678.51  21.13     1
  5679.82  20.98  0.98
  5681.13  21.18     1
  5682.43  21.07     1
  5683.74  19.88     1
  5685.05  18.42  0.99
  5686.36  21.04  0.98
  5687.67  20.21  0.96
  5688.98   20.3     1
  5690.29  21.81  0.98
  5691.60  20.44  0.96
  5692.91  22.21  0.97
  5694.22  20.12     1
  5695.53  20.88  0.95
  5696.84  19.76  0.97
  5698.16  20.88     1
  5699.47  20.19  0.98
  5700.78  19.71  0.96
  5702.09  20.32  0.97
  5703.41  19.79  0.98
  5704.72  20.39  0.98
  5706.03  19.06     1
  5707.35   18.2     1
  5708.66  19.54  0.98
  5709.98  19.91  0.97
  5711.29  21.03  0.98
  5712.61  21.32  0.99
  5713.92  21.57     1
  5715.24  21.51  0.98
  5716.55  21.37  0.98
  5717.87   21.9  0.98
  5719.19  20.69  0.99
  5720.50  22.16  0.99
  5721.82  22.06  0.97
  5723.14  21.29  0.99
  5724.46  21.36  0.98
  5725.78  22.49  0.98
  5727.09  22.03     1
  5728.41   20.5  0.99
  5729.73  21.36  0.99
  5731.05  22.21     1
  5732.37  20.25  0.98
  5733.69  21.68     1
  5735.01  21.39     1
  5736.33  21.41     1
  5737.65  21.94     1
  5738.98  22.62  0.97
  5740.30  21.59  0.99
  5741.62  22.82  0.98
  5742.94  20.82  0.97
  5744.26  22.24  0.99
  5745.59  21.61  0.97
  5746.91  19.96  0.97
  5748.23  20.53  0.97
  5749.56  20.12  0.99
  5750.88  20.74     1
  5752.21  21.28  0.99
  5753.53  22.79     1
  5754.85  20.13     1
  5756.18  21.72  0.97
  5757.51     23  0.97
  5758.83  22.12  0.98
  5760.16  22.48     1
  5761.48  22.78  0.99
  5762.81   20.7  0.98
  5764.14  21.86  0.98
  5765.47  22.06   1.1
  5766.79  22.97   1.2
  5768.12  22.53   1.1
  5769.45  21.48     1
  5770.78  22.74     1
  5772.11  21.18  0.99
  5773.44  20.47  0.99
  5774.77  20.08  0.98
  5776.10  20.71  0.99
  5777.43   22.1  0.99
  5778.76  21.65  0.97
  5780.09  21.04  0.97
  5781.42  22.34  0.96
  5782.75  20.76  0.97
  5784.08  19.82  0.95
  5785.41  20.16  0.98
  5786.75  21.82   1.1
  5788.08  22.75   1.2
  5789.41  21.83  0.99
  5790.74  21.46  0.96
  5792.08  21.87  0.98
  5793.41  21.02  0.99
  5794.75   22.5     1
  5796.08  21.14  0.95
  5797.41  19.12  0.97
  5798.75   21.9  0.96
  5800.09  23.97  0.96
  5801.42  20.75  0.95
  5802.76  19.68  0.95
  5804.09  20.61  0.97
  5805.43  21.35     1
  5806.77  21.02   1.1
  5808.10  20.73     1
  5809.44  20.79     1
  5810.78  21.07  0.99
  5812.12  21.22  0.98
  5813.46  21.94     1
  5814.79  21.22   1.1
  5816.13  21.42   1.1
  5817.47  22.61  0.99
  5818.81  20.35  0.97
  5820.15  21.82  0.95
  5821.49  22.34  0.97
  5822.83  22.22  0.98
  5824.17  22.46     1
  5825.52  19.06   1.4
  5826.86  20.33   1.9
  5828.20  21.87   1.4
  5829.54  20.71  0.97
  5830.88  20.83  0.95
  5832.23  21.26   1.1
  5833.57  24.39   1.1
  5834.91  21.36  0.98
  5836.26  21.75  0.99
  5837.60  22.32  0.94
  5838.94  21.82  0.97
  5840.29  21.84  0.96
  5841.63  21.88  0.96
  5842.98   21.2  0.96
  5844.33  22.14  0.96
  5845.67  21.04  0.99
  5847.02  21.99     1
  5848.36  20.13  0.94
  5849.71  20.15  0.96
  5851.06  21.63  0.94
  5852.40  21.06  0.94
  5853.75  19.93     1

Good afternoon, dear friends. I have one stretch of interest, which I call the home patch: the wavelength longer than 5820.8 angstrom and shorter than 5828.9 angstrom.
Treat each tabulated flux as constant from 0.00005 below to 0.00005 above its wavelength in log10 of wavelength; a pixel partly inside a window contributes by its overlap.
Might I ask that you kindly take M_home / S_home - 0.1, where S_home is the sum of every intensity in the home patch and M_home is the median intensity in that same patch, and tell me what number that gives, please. 0.0719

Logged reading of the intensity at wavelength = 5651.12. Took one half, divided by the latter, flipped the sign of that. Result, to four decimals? -0.0231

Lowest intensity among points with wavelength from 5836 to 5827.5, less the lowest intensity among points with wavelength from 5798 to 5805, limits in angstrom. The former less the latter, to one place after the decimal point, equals 1.0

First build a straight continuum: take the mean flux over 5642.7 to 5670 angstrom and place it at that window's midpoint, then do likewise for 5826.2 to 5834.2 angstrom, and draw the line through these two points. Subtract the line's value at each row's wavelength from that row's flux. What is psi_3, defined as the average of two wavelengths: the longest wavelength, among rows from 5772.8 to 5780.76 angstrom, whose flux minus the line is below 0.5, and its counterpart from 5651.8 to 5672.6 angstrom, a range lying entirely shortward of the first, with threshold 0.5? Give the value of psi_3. 5726.0 angstrom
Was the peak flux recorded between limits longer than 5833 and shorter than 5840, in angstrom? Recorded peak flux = 24.39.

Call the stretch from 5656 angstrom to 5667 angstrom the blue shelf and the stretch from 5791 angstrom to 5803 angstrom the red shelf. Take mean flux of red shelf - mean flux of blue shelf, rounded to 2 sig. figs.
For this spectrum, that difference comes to 1.4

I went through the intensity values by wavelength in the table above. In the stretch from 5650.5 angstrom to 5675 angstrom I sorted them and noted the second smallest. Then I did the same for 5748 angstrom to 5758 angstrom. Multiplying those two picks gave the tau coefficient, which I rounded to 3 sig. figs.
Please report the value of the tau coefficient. 380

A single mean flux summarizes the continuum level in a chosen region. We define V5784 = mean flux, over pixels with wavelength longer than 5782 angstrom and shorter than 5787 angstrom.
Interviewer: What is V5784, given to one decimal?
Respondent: 20.6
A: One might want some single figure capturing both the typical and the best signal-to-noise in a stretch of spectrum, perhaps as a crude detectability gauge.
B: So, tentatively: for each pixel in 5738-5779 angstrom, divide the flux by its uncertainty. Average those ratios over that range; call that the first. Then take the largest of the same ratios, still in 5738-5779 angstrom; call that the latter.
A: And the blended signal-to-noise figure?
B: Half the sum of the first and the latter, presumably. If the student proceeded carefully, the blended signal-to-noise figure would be 22.7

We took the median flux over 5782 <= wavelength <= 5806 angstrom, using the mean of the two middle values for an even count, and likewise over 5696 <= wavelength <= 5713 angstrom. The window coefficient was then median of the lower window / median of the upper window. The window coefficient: 0.94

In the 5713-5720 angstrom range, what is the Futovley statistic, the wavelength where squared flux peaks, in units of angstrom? 5717.87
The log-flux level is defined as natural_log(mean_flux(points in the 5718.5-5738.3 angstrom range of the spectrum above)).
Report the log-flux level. 3.07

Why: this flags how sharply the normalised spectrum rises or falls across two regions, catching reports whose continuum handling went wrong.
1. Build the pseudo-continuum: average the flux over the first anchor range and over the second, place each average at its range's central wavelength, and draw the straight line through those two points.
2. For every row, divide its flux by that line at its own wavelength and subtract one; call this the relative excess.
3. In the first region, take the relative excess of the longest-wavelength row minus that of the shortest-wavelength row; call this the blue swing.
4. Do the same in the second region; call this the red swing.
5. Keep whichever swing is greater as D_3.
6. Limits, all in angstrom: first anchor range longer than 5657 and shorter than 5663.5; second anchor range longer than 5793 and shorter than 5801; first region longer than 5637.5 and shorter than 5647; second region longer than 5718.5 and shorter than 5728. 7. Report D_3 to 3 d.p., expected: 0.060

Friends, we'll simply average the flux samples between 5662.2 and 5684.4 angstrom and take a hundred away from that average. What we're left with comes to -79.3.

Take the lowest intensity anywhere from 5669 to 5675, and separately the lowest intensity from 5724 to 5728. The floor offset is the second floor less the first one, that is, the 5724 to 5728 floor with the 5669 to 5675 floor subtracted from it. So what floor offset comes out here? 2.5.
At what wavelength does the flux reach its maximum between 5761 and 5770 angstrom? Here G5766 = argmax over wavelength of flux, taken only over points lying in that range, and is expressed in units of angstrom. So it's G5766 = 5766.79 angstrom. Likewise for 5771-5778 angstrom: 5777.43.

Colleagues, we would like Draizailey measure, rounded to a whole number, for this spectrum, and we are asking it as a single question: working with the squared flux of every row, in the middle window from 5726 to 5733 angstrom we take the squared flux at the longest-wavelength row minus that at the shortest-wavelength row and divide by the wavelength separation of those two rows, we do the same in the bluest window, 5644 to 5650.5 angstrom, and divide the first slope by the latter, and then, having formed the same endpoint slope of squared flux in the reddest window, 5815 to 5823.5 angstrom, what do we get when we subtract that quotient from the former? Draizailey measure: 34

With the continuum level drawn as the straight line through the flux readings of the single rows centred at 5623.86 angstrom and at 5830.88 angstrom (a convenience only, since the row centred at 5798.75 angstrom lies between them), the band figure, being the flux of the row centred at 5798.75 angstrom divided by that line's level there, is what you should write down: 1.06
